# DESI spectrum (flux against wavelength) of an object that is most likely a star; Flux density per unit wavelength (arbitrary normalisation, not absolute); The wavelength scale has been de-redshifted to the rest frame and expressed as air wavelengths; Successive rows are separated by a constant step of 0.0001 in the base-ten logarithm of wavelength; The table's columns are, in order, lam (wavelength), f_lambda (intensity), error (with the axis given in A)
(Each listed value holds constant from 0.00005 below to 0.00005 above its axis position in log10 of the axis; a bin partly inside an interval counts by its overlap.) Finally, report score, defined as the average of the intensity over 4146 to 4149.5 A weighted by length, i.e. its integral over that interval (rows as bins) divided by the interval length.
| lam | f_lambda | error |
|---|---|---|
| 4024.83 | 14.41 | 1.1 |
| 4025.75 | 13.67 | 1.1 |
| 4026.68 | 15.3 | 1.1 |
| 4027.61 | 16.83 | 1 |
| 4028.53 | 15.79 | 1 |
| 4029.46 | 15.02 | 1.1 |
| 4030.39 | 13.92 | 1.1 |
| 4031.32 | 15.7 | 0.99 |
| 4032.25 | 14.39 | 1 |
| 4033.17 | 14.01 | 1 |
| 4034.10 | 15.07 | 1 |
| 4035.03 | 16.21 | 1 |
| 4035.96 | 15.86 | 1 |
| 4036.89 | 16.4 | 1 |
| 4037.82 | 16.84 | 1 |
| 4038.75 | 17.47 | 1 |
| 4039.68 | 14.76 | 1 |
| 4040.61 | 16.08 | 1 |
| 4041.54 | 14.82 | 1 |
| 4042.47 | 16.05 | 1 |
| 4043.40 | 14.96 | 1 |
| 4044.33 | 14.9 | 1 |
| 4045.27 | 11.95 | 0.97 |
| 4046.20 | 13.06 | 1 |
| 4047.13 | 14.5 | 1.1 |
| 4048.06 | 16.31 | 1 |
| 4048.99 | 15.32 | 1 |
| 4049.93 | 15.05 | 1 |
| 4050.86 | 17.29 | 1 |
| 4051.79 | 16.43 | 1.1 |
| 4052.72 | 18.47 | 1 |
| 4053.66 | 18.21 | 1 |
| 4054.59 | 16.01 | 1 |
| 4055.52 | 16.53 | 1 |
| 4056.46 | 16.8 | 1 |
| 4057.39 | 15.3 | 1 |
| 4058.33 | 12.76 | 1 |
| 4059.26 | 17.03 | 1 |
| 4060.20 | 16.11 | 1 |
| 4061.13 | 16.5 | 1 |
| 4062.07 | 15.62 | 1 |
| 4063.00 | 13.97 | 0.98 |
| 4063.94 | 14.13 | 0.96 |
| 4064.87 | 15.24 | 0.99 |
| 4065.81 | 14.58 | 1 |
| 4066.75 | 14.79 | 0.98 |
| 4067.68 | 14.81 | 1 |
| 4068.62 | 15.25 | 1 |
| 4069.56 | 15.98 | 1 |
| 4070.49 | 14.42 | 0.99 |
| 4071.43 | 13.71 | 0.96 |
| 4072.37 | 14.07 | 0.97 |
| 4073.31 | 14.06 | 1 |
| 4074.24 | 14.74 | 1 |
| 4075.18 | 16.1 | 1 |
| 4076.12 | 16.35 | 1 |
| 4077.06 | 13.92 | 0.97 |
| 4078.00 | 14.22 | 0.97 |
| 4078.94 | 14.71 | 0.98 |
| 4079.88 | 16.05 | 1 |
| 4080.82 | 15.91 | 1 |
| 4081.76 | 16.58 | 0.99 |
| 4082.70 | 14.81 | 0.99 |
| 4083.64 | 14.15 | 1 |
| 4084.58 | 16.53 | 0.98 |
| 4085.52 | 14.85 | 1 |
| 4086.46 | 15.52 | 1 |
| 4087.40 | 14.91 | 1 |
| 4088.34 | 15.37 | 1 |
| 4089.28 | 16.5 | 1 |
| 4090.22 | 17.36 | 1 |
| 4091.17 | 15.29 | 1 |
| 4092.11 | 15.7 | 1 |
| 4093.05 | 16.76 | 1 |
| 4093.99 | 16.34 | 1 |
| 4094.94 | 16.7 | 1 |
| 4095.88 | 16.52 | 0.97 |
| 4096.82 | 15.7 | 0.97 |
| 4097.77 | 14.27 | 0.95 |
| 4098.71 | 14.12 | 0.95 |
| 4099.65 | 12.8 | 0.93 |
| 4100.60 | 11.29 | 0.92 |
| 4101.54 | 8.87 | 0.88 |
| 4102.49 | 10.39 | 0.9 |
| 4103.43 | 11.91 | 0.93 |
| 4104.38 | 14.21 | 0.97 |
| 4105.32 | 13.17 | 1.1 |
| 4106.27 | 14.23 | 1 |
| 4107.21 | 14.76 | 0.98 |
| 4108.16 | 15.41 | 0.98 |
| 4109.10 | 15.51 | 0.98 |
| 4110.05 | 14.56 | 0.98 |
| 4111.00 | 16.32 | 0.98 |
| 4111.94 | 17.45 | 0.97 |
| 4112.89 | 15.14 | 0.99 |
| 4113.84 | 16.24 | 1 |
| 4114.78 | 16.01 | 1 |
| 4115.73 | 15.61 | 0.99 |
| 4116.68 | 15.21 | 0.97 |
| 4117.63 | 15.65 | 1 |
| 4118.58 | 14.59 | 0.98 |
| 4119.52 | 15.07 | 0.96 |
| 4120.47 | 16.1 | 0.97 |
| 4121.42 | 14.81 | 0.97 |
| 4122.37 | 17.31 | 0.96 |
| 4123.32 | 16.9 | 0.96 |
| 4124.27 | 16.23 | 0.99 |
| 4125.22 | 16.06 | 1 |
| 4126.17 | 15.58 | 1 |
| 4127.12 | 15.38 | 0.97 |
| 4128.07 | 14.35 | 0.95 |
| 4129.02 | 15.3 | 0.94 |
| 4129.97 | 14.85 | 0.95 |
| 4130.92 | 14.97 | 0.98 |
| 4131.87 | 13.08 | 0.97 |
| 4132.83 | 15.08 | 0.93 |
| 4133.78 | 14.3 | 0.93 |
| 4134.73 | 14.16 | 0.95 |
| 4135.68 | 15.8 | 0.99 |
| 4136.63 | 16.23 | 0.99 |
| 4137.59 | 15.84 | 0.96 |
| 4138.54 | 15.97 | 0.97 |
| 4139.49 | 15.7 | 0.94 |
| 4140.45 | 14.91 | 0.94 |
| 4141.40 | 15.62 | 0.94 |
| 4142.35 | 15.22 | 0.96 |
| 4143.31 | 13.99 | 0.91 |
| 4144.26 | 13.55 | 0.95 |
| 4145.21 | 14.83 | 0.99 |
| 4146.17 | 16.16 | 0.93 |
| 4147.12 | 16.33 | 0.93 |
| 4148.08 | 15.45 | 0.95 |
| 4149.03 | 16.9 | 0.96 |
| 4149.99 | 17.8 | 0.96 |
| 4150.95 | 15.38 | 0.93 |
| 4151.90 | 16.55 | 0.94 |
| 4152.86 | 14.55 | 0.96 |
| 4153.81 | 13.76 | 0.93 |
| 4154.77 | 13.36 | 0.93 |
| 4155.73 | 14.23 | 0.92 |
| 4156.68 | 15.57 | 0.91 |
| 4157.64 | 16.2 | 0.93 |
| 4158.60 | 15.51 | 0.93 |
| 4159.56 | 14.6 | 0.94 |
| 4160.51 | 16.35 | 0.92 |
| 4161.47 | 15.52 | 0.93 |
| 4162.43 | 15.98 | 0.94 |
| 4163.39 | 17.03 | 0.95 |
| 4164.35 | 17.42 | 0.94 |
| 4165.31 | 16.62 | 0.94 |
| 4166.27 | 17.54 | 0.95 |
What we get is 16.2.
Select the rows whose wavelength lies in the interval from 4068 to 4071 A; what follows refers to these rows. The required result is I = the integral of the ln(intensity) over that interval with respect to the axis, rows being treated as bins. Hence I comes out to 8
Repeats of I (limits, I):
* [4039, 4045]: 16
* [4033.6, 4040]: 18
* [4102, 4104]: 5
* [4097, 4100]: 8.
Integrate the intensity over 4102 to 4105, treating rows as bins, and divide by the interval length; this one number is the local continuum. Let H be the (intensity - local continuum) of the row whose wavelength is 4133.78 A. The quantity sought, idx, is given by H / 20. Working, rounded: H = 2.1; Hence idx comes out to 0.10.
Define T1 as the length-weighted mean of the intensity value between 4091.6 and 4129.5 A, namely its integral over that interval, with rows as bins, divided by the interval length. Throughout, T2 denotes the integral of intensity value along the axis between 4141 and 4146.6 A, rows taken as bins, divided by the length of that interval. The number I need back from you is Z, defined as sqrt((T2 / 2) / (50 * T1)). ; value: 0.100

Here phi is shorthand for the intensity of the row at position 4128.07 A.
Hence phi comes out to 14.35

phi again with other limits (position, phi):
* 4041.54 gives 14.82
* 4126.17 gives 15.58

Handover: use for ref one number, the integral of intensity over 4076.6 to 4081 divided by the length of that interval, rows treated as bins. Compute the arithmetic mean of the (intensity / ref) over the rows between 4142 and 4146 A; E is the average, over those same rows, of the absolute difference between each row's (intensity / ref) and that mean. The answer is 0.042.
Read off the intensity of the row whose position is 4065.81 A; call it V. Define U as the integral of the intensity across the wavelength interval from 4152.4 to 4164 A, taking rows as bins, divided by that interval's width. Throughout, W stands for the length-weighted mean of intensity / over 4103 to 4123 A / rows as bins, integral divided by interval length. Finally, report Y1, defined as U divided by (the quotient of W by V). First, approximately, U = 15.2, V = 14.58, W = 15.2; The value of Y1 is 14.6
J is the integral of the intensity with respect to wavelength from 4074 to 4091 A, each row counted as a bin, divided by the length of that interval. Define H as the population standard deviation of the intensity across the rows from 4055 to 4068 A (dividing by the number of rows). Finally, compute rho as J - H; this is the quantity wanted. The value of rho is 14.3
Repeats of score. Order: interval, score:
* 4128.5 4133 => 14.6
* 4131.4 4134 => 14.1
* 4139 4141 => 15.3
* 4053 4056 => 17.0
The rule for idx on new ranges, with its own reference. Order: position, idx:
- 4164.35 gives 0.26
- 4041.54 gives 0.13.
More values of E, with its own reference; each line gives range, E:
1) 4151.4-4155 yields 0.067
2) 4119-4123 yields 0.059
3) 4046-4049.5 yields 0.068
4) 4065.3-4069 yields 0.013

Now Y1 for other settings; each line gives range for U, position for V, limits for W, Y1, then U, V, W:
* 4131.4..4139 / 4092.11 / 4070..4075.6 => 16.3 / 15.0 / 15.7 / 14.5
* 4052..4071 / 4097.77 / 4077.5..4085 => 14.5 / 15.6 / 14.27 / 15.4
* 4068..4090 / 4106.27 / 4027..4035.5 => 14.2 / 15.2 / 14.23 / 15.2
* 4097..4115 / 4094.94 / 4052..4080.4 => 15.3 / 14.0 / 16.7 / 15.4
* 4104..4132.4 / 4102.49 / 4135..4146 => 10.5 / 15.3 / 10.39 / 15.2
